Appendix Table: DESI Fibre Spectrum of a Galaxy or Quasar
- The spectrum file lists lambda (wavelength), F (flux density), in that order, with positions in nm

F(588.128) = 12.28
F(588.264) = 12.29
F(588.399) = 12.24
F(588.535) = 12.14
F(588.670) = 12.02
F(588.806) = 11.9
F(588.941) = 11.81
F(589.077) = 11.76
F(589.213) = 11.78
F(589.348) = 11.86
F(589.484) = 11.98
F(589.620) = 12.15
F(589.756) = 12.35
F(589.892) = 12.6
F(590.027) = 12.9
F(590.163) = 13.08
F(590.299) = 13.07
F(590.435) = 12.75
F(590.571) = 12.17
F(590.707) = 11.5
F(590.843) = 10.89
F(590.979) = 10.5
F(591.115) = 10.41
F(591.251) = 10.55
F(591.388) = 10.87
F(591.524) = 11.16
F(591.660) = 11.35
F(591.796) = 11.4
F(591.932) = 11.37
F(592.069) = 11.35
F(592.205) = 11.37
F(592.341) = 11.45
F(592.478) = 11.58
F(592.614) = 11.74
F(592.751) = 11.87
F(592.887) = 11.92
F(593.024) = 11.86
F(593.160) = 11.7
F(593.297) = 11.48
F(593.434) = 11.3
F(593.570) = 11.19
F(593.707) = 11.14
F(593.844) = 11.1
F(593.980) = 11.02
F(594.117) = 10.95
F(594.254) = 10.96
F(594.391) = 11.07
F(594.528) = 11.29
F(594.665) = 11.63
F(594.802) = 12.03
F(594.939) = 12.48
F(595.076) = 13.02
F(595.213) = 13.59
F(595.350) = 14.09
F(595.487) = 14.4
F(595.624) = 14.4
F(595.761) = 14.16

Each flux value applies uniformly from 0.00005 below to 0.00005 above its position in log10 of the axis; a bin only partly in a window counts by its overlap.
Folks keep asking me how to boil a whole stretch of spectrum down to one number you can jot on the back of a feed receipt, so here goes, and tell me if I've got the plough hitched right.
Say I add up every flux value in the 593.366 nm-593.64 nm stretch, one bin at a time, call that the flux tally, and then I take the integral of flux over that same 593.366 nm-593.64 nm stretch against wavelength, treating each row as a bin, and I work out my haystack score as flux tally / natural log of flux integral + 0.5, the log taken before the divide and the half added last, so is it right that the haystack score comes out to 20.5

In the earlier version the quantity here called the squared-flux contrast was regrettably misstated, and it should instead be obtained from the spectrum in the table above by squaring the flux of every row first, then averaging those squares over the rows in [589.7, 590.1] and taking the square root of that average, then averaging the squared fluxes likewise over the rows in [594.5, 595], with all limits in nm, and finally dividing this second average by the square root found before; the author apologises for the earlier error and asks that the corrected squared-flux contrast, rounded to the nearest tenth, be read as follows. 11.2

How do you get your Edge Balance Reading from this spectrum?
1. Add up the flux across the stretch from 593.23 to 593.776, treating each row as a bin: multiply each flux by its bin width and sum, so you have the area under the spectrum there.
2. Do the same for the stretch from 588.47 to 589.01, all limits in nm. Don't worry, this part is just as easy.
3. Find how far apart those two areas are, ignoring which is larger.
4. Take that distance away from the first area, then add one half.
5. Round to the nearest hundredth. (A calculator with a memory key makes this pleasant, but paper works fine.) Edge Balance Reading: 6.34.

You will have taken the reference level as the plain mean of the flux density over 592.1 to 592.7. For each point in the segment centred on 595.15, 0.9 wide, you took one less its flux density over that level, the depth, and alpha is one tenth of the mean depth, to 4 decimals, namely -0.0150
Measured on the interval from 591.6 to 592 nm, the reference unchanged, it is 0.0014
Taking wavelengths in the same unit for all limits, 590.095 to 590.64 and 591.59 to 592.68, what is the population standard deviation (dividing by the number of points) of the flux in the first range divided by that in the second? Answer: 2.8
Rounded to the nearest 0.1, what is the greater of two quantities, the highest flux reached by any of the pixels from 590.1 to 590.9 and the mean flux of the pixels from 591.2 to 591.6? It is 13.1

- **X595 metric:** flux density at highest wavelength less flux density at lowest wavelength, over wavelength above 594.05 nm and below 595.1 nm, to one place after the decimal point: 2.1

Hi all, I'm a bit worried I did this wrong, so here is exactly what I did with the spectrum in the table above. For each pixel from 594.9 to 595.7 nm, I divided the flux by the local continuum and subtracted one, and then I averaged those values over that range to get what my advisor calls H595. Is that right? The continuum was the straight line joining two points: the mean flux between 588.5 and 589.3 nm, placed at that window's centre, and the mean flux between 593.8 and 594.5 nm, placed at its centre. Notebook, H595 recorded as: 0.26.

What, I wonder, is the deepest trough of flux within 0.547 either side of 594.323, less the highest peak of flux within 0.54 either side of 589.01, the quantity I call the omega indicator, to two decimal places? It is -1.19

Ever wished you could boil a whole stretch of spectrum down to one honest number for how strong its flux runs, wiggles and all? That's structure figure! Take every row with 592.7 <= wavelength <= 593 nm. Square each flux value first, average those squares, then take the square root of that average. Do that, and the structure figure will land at 11.9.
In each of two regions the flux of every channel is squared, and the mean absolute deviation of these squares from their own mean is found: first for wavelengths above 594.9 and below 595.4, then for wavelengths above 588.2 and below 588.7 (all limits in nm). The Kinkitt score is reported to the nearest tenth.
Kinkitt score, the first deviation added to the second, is 16.7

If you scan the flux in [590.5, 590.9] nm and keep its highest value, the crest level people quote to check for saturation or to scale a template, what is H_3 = 12.17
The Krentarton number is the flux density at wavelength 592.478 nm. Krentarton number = 11.58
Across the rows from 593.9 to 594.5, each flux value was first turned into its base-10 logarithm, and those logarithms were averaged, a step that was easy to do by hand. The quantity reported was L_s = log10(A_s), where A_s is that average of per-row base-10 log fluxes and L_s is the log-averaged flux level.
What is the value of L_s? 0.018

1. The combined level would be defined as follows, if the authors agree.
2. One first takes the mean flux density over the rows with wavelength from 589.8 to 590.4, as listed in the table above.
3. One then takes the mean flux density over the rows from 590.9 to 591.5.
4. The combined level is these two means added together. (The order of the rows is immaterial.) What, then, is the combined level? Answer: 23.5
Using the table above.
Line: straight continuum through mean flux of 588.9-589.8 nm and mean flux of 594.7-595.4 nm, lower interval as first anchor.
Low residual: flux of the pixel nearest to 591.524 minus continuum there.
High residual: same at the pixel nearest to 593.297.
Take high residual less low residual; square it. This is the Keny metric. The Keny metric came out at 0.00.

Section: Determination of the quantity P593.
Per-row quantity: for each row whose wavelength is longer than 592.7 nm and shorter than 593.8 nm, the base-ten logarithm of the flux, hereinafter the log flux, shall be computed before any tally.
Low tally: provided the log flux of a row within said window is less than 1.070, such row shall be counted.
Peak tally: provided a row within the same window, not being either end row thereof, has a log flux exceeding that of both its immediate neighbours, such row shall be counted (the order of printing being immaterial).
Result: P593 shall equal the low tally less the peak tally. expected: 4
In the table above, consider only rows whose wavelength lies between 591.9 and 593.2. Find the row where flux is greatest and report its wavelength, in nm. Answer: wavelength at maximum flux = 592.887 nm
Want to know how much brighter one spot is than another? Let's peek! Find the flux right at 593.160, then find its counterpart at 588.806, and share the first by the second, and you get 0.983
